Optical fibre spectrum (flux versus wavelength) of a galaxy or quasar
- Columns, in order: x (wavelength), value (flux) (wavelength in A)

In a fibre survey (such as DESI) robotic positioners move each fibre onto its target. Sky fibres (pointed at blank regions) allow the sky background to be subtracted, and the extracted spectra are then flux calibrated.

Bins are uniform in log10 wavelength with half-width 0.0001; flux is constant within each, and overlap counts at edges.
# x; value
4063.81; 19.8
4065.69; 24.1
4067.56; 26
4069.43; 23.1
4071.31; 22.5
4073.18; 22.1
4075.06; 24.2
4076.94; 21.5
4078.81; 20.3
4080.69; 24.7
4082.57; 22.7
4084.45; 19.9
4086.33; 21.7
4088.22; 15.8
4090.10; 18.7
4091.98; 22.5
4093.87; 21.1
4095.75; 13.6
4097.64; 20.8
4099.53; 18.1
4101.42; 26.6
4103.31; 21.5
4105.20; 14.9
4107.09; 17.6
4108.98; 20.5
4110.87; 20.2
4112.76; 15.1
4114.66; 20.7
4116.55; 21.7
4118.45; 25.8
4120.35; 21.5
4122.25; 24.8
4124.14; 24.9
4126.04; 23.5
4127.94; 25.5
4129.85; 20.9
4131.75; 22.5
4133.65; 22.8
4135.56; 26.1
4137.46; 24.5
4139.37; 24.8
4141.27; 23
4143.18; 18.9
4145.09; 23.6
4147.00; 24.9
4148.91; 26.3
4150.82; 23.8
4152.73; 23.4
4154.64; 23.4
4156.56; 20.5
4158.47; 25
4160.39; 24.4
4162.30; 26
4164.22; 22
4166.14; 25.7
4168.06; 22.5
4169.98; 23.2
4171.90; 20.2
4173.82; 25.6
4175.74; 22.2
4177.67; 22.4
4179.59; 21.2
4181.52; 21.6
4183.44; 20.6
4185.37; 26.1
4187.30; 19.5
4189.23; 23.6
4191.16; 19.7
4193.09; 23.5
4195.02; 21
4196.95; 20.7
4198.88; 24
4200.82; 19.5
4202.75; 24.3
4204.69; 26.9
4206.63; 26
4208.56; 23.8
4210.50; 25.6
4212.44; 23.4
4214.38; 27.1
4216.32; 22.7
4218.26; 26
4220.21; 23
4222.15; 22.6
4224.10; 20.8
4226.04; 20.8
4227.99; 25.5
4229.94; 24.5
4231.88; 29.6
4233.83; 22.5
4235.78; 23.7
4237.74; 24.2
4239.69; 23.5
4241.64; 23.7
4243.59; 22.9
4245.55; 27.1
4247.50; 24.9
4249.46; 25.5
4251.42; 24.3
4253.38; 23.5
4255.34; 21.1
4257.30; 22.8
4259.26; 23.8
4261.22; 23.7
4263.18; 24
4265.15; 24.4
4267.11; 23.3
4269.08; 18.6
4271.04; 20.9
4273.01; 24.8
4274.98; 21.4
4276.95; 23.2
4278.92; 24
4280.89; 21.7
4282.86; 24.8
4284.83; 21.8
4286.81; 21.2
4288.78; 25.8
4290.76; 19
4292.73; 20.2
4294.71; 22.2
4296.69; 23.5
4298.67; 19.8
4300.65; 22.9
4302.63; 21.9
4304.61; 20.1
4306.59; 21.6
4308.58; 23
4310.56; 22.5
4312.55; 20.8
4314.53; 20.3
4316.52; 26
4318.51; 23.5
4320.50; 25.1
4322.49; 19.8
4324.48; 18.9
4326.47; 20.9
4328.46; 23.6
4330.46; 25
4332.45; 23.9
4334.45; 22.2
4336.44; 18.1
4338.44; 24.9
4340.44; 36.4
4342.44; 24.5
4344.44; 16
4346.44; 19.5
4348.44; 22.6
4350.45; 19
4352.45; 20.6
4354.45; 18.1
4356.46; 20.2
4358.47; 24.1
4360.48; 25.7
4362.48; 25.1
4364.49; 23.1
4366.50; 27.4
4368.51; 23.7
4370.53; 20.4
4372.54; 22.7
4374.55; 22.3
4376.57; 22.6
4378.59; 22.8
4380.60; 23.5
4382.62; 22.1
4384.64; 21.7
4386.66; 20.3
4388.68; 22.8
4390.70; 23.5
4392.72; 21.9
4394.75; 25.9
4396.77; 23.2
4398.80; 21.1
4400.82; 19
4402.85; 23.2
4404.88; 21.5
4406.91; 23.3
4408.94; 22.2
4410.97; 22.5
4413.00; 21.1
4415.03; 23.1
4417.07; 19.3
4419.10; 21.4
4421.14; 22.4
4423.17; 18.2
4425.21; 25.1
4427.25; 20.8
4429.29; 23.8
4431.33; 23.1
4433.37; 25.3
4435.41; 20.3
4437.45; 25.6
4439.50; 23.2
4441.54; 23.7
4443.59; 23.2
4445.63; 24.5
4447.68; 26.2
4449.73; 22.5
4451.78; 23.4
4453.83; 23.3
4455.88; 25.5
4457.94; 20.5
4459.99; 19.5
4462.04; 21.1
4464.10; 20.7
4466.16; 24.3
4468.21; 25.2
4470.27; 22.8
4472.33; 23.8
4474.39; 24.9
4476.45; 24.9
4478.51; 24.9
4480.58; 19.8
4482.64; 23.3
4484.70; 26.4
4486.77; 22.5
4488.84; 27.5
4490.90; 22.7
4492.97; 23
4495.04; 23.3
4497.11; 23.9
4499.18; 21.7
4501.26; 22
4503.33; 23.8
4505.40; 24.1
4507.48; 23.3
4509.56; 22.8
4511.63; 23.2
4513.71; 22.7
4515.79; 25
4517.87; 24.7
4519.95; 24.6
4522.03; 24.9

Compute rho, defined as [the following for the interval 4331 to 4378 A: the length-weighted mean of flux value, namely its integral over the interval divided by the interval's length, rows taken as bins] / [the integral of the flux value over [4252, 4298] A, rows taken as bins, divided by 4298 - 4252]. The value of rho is 1.008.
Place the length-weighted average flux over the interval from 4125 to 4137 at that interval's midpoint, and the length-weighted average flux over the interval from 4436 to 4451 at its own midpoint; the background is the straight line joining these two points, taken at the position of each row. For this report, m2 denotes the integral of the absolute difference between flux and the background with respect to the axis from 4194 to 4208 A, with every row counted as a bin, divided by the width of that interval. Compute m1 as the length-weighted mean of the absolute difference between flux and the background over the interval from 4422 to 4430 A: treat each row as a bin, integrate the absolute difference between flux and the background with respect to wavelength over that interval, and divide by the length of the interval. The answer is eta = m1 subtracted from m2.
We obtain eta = -0.4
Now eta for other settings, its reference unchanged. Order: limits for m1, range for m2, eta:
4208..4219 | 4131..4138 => -0.2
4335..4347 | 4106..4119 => -1.2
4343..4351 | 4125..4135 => -3.0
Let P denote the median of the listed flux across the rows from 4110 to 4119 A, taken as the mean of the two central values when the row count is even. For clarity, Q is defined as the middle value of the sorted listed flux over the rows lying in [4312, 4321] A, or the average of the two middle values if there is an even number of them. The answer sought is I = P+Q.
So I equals 44.20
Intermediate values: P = 20.7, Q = 23.5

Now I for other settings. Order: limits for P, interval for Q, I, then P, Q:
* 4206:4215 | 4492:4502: 48.60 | 25.6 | 23.0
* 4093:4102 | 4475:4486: 45.70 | 20.8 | 24.9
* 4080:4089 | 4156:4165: 46.10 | 21.7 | 24.4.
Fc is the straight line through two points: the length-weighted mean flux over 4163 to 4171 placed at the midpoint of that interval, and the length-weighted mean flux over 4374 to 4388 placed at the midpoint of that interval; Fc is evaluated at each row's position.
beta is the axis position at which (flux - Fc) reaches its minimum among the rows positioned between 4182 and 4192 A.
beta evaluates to 4187.30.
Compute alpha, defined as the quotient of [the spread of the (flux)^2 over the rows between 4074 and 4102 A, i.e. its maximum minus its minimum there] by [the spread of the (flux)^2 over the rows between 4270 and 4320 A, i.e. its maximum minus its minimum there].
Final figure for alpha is 1.7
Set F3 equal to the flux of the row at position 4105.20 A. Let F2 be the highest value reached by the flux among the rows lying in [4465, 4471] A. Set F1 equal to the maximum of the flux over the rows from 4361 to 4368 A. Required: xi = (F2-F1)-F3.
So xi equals -17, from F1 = 27.4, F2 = 25.2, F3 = 14.9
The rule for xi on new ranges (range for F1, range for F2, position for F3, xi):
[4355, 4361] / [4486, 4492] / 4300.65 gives -21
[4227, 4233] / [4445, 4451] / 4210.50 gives -29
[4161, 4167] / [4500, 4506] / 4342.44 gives -26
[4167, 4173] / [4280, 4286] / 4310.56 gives -21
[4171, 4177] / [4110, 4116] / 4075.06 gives -29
